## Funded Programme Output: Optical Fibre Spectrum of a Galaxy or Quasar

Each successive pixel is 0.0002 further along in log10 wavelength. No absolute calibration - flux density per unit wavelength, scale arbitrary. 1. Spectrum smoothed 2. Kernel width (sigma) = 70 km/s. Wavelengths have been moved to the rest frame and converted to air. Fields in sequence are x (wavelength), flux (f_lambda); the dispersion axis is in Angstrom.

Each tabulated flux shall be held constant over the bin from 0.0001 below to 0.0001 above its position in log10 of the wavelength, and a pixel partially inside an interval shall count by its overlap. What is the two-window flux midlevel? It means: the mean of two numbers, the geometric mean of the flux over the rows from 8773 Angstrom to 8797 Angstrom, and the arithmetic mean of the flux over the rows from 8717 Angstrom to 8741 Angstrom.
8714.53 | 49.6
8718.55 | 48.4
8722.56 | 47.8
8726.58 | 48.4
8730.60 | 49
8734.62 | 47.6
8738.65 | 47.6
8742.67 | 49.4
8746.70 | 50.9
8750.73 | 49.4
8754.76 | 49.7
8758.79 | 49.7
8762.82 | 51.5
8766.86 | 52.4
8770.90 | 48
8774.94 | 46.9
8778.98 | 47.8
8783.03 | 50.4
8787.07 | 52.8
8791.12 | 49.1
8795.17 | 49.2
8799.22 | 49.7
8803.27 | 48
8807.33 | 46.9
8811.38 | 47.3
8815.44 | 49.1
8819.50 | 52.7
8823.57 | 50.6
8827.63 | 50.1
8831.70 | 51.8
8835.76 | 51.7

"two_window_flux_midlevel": 48.7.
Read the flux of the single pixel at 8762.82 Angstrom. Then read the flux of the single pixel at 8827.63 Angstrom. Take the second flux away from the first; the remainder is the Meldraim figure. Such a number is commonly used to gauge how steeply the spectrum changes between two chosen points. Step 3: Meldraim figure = 1.4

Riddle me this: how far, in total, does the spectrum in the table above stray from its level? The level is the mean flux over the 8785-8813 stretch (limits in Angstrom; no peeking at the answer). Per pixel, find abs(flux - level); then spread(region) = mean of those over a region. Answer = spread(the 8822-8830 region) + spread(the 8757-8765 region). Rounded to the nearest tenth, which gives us 3.0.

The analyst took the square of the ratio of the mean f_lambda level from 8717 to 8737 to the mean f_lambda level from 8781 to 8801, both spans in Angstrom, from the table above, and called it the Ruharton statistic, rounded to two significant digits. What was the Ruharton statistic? 0.92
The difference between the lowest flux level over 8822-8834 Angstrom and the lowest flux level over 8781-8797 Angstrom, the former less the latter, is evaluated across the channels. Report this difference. 1.0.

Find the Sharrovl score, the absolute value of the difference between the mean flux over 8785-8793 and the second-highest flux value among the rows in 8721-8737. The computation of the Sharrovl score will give 2.6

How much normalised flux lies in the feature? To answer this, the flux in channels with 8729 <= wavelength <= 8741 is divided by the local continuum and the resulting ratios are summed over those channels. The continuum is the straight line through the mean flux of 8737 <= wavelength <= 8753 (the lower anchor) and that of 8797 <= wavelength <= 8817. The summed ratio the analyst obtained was 2.91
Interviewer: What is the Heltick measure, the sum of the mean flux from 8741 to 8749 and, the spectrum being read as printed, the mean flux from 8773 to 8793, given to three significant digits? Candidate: 99.5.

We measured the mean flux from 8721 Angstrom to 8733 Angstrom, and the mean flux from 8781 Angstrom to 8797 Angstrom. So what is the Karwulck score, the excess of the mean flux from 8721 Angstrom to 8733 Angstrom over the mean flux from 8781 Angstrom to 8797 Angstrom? -2.0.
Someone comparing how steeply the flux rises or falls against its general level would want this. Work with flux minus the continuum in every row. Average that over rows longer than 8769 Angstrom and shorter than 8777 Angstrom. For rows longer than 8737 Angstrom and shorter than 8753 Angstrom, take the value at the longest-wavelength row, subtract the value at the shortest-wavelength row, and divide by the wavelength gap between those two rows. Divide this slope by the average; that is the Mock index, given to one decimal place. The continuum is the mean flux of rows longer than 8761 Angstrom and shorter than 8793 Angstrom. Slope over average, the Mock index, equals -0.1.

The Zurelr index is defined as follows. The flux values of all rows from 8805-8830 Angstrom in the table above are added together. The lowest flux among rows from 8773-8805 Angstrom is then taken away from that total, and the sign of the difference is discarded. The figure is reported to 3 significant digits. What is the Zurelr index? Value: 250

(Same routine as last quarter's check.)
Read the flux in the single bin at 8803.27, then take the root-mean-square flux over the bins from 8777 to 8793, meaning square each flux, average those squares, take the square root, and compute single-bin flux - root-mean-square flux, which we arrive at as -2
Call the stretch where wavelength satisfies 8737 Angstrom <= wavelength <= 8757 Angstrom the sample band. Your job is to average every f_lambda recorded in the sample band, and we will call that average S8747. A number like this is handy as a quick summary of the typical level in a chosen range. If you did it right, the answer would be 49.4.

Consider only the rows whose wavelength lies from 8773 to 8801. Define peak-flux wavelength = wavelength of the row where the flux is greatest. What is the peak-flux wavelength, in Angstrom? 8787.07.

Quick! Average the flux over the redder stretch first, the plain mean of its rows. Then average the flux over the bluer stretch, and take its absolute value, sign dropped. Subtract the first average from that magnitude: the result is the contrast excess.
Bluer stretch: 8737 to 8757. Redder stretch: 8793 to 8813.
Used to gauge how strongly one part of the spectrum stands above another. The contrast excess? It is 1.2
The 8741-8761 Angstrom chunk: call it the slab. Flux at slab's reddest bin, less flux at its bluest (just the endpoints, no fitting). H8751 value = 0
